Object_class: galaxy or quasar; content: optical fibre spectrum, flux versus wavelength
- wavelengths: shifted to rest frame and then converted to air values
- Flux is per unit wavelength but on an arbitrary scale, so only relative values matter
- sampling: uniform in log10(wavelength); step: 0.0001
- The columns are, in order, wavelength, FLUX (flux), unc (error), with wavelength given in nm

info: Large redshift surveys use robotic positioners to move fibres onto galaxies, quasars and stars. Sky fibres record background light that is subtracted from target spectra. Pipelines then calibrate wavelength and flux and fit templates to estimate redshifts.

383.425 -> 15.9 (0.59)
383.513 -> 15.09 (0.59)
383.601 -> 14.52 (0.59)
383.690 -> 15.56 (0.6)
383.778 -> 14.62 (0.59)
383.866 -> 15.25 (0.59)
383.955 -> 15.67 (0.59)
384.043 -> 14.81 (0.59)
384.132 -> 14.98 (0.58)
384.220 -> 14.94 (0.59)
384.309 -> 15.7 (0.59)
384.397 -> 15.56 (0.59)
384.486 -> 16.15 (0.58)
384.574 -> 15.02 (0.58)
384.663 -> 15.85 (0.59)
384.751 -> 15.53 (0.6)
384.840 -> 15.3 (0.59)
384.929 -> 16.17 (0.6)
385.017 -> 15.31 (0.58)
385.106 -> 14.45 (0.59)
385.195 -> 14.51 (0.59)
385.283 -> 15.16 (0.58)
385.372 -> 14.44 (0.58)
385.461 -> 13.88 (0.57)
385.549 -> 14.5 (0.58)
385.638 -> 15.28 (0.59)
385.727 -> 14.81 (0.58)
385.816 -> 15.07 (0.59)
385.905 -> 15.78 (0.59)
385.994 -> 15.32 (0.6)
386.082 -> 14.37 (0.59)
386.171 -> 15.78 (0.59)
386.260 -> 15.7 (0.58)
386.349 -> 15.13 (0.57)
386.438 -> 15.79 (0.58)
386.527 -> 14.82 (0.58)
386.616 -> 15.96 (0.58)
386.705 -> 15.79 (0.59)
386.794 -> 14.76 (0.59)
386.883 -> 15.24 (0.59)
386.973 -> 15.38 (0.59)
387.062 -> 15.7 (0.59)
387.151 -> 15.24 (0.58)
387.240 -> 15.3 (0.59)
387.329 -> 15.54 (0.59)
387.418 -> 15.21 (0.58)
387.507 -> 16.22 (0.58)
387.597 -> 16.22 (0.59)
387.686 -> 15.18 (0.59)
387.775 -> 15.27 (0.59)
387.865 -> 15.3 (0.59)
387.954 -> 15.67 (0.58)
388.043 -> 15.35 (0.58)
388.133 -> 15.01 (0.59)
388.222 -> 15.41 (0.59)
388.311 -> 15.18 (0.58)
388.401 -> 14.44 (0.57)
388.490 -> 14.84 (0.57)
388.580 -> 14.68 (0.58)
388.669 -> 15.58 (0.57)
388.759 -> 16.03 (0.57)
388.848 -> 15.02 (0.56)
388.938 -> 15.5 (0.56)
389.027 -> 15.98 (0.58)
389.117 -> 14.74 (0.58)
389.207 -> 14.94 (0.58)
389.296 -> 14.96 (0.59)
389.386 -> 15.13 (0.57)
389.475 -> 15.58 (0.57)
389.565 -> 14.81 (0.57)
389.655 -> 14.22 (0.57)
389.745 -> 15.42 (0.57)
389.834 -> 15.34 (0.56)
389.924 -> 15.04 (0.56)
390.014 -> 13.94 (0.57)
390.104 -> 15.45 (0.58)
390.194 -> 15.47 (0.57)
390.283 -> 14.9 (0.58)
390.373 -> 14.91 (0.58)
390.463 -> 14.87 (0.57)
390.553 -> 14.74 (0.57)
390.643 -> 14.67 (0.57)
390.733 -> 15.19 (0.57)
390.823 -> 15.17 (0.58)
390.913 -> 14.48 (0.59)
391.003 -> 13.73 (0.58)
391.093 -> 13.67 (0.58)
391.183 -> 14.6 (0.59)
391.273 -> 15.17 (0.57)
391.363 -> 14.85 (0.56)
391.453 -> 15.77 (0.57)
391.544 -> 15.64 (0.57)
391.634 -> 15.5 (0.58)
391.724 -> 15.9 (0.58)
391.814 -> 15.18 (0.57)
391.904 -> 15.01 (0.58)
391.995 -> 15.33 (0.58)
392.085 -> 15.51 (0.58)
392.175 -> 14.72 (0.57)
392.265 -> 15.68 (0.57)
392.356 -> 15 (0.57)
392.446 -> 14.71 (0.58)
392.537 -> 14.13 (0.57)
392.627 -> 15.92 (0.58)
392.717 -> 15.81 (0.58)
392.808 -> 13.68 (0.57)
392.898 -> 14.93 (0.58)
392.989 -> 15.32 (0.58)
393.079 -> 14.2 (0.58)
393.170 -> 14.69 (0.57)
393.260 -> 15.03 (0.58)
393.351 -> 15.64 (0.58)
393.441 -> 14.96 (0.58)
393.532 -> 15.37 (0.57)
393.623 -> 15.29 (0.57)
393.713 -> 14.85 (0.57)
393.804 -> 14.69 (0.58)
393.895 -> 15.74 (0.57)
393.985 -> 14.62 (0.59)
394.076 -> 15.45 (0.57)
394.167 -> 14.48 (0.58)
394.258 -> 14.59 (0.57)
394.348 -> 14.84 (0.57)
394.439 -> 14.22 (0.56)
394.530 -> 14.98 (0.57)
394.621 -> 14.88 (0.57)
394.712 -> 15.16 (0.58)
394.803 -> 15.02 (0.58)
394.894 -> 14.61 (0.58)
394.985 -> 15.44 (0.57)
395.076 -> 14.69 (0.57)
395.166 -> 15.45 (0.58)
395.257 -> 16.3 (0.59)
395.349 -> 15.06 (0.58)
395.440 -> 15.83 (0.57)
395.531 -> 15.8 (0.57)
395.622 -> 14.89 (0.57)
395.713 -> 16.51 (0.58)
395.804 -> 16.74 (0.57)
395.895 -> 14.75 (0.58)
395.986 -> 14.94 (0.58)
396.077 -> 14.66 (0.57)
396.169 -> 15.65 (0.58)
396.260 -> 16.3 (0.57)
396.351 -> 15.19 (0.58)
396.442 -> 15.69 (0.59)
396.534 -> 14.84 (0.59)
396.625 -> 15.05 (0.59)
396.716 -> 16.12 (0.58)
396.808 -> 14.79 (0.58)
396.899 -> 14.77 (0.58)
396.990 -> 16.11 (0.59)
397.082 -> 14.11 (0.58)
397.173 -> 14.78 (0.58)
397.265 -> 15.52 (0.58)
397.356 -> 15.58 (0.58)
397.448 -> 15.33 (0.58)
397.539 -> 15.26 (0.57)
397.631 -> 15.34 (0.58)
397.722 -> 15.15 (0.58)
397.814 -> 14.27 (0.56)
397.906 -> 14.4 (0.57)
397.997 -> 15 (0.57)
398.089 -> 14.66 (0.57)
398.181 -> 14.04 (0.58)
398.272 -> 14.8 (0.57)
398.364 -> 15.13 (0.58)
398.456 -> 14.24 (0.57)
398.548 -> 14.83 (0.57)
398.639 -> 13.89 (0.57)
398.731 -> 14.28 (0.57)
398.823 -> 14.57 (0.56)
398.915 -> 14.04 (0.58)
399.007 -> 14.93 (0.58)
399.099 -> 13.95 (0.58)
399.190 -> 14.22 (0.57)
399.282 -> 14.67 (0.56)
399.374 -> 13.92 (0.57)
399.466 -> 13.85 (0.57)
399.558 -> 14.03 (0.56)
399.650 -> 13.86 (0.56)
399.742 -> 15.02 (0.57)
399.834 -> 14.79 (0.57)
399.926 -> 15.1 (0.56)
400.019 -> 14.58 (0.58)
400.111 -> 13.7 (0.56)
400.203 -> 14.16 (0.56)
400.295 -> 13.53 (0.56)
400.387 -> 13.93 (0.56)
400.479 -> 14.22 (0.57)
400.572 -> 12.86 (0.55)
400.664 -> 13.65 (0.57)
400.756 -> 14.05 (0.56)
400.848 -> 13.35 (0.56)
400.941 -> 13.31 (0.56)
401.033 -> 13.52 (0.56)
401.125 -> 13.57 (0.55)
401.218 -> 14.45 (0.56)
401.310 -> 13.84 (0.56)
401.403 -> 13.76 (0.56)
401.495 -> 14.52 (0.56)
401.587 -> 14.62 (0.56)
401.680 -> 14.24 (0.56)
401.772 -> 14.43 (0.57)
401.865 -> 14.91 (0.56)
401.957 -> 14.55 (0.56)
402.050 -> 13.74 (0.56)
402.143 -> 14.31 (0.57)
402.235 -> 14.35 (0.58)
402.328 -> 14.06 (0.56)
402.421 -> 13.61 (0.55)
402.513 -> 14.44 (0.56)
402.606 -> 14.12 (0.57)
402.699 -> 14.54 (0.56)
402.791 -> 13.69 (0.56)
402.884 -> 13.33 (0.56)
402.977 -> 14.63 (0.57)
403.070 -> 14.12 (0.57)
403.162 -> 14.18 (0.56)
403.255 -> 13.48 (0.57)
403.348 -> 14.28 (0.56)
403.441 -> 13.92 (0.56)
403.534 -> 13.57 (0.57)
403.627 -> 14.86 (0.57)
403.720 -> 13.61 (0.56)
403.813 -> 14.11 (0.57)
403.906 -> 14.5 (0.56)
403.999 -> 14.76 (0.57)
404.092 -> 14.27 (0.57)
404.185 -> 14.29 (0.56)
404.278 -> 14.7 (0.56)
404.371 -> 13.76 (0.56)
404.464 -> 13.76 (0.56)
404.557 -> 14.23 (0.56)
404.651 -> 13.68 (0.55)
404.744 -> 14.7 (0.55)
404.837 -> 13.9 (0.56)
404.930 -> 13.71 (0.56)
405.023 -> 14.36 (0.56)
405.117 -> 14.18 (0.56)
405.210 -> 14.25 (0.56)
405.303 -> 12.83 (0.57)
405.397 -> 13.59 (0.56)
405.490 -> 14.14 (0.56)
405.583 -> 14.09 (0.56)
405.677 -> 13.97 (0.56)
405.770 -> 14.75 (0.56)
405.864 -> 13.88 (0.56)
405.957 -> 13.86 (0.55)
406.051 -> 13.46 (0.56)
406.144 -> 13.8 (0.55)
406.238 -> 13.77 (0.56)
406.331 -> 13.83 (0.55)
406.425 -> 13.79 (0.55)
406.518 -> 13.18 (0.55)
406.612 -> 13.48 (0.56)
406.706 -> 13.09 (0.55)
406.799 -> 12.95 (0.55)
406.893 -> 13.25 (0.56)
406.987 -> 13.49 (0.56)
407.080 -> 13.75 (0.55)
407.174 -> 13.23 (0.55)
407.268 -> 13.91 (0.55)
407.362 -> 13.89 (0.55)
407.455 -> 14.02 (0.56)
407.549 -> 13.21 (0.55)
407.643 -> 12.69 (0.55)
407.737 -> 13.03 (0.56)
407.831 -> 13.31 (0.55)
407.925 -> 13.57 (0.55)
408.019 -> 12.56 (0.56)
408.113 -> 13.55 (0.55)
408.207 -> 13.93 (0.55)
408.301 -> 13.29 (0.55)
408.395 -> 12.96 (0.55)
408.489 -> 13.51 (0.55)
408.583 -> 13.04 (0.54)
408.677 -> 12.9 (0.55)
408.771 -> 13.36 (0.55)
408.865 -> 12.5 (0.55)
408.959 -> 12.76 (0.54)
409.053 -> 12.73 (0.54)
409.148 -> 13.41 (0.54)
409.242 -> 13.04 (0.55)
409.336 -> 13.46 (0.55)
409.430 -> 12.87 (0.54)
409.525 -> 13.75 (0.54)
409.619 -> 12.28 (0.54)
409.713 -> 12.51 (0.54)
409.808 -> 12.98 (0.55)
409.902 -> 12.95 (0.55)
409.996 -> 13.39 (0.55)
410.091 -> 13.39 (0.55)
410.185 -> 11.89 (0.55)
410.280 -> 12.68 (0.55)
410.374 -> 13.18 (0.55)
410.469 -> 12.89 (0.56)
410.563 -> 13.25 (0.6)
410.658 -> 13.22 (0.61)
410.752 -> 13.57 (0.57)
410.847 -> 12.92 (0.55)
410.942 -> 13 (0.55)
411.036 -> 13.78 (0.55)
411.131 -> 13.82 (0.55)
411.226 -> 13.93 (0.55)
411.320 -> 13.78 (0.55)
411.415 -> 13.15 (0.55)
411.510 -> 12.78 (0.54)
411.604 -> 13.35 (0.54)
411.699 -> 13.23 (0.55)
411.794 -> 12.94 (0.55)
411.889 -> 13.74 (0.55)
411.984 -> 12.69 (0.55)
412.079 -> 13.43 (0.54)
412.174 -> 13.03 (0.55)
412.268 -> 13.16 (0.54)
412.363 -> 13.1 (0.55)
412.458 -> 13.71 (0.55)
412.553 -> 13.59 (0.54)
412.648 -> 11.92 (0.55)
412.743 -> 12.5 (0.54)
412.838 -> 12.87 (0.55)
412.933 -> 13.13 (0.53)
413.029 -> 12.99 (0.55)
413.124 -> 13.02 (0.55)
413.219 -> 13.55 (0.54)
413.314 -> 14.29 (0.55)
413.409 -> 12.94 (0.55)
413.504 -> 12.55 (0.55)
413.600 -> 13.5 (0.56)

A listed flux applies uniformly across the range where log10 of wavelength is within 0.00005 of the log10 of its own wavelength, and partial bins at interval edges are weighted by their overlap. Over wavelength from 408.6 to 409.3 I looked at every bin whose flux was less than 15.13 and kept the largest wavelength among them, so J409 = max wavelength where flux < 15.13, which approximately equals 409.242 nm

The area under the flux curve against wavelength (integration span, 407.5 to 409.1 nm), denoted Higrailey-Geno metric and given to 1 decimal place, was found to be 21.0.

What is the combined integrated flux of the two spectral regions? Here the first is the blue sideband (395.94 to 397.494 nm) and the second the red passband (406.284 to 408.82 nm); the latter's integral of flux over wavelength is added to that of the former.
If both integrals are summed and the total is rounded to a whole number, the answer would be 58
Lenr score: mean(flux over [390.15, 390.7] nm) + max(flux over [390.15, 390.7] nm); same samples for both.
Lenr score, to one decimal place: 30.4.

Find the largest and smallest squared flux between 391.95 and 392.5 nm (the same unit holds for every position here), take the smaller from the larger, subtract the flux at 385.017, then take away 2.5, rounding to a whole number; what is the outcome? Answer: 12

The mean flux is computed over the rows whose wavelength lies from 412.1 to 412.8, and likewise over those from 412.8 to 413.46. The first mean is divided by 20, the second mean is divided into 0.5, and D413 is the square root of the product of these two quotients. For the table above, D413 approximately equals 0.157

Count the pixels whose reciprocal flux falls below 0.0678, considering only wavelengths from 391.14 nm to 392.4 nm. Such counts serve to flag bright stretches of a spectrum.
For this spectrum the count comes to 12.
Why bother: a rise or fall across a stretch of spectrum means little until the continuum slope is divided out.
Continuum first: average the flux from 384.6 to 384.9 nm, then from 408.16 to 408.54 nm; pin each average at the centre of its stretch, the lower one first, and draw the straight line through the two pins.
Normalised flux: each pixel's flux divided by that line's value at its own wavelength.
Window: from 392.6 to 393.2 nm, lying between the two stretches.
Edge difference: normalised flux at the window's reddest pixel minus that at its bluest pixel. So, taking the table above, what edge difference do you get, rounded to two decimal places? -0.08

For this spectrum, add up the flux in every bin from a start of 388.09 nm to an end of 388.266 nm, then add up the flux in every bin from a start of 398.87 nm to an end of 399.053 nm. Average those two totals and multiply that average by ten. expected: 297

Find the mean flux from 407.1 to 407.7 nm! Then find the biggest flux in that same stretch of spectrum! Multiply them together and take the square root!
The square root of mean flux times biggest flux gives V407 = 13.8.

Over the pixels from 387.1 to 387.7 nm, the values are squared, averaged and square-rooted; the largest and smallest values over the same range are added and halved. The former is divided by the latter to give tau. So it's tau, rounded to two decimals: 0.99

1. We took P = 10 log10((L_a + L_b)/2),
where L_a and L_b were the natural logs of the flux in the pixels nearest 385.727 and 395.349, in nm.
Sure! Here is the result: 4.32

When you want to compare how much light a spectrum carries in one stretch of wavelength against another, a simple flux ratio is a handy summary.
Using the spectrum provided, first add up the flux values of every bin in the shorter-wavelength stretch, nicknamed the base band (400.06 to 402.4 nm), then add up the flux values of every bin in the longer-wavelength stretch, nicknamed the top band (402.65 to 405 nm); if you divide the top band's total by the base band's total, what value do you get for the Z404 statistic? 1.01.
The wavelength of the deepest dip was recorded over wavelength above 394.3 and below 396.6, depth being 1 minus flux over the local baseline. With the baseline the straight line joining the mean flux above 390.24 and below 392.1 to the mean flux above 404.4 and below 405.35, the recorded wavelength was 394.439 nm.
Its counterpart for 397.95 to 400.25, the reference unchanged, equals 400.111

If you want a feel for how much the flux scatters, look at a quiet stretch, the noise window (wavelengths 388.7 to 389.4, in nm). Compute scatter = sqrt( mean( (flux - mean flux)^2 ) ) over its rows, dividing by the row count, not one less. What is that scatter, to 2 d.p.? 0.46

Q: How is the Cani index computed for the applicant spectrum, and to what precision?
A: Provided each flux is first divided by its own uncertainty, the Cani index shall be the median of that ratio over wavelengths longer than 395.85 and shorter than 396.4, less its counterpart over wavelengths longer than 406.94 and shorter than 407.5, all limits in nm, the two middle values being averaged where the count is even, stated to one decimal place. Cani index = 1.0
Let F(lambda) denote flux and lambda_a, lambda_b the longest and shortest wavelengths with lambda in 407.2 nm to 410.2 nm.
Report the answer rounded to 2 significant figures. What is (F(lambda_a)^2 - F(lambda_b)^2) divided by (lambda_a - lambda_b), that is -18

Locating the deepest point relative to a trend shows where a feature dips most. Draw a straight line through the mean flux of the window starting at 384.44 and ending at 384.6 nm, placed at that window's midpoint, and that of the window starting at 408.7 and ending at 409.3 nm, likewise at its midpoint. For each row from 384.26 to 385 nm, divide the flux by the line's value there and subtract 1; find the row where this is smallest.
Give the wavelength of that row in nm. 384.574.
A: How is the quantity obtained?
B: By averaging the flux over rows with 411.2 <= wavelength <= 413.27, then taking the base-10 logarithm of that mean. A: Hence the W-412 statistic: 1.119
